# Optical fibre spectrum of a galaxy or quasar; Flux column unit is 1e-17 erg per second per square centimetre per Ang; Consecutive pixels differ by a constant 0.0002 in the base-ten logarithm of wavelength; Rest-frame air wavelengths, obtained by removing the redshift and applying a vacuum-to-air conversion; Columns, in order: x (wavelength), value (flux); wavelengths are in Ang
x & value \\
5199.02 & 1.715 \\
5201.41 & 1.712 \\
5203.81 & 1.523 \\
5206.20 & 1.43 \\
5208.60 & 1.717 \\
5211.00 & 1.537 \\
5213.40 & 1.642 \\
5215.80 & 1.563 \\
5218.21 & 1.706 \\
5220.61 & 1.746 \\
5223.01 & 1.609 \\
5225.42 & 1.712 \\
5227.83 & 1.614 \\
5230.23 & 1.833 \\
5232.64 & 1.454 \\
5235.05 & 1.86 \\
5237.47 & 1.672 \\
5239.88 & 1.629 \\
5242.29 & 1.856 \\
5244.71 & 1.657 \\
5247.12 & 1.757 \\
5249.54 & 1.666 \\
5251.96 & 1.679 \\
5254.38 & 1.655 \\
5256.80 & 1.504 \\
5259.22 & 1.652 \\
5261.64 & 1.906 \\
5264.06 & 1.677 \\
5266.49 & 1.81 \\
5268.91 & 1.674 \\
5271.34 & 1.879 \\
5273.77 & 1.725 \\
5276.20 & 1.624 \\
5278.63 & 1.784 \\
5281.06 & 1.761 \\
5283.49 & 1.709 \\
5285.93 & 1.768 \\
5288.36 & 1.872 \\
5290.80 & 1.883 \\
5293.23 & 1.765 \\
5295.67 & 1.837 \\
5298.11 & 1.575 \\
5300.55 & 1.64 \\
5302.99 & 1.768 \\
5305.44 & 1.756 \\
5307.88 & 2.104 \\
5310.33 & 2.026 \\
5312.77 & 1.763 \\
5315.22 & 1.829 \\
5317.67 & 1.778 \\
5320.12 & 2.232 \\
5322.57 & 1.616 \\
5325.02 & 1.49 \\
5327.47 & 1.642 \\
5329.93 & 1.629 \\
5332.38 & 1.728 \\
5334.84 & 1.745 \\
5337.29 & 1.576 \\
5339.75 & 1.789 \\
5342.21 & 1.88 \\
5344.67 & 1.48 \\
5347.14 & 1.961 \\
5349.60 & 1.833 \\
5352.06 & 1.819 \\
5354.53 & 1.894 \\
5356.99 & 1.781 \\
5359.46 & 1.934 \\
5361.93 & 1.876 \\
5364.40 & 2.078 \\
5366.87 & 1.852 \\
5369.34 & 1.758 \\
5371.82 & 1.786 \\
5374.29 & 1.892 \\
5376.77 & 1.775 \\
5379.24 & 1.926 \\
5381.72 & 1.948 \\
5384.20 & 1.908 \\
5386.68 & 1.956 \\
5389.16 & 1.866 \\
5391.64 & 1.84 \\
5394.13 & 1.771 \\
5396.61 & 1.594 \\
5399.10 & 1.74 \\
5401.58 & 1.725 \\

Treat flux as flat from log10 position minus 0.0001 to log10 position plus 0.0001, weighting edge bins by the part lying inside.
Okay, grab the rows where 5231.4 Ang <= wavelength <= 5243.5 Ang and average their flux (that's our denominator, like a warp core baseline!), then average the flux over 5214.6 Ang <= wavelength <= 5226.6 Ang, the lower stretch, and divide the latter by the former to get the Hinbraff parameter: 0.984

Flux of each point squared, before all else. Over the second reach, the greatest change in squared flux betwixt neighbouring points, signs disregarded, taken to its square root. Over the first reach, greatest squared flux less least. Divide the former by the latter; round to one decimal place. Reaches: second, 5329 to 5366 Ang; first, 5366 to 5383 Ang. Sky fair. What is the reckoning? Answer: 1.8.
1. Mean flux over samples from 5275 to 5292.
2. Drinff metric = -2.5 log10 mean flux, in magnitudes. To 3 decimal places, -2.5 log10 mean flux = -0.621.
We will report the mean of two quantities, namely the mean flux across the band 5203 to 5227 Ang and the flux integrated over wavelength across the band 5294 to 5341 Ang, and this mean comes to 42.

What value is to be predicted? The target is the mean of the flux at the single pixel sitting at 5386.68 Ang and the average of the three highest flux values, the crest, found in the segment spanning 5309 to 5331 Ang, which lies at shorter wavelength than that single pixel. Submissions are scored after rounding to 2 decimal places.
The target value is 1.99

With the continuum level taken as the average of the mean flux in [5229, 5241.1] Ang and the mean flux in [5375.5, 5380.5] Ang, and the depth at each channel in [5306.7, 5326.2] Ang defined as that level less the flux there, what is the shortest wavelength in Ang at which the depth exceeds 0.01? 5322.57 Ang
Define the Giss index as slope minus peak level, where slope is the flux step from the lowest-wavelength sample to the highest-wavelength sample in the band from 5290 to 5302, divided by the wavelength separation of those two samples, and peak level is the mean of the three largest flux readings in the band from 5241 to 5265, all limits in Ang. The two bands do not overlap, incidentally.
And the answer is -1.865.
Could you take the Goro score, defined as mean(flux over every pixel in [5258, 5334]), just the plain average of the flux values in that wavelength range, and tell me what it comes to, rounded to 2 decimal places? 1.77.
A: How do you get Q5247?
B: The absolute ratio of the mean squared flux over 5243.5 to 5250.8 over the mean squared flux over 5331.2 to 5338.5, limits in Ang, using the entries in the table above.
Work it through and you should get 1.01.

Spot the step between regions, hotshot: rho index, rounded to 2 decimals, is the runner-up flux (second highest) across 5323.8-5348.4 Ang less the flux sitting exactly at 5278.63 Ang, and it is 0.10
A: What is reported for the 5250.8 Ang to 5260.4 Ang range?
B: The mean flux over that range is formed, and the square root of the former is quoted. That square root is 1.27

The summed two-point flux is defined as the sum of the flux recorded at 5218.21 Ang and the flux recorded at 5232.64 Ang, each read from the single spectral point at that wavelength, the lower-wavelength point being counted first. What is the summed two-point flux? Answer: 3.16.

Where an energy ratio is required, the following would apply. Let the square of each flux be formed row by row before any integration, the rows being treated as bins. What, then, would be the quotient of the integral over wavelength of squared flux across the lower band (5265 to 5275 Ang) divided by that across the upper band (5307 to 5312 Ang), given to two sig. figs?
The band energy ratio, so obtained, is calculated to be 1.5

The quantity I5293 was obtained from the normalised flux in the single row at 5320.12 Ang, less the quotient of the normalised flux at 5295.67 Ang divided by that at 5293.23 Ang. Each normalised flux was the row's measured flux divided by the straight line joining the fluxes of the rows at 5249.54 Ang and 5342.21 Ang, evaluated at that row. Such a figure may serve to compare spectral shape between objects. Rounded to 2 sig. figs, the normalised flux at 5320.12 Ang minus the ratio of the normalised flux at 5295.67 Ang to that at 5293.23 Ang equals 0.18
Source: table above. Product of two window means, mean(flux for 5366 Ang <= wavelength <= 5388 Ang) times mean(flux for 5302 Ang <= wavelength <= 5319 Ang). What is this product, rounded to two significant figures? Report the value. 3.5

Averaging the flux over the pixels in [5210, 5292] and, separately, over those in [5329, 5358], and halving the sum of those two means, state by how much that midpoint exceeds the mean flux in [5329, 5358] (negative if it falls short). -0.026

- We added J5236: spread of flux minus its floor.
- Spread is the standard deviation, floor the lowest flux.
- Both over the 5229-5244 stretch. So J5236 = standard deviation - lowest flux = -1.3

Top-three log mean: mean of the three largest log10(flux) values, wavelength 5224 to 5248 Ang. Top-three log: 0.27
